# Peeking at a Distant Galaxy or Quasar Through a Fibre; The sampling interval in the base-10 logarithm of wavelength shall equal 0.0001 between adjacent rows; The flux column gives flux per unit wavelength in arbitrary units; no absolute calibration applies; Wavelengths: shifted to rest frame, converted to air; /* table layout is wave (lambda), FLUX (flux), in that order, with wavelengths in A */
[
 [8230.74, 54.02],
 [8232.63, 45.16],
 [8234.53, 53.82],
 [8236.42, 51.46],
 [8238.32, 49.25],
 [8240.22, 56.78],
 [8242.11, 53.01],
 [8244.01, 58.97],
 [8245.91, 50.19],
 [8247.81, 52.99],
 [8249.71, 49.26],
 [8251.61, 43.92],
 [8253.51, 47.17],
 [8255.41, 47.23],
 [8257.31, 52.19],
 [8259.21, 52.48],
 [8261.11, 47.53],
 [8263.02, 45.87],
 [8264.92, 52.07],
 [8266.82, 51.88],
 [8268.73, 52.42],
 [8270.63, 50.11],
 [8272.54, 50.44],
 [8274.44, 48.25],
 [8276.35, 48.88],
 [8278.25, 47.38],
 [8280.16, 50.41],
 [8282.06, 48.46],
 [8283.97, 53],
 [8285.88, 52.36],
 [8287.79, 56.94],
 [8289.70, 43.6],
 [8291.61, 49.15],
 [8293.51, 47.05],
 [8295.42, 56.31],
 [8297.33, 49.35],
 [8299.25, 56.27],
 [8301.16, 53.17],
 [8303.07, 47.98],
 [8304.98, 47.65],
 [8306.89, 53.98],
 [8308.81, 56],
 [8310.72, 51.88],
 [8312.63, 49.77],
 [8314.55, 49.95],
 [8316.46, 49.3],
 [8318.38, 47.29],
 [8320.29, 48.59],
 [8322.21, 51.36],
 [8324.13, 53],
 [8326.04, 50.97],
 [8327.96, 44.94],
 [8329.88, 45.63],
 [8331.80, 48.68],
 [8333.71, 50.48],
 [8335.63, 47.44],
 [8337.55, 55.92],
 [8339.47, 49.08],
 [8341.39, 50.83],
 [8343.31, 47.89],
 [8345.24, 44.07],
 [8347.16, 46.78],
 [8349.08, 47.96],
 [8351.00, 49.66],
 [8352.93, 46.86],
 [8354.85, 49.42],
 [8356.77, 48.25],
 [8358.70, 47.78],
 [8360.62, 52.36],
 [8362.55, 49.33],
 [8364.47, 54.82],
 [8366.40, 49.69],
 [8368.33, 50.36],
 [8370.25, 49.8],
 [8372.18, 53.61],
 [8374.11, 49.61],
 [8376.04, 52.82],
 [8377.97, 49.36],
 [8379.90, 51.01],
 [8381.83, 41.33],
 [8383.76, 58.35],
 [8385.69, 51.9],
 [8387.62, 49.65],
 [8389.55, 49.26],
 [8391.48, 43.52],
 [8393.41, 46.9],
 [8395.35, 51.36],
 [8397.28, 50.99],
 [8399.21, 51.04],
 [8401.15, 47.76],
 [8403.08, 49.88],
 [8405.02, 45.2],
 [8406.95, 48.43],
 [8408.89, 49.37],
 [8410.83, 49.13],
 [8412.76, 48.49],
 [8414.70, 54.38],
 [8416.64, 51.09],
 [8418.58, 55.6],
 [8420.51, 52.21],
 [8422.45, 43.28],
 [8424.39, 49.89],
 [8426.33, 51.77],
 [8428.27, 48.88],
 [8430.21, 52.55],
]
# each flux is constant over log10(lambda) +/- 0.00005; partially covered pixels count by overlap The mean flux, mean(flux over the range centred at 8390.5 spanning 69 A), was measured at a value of 49.9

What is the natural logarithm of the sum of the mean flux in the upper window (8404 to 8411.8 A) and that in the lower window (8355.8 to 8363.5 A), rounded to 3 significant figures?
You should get 4.58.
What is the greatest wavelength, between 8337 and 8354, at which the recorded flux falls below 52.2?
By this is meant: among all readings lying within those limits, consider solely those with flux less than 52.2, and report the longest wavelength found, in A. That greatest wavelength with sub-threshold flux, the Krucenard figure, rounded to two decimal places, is 8352.93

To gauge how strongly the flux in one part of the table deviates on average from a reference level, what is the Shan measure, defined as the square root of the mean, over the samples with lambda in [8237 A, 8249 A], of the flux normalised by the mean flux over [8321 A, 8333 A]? 1.04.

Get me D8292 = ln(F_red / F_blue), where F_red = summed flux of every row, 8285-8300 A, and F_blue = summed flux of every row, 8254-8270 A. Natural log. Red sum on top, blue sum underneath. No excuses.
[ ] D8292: 0.02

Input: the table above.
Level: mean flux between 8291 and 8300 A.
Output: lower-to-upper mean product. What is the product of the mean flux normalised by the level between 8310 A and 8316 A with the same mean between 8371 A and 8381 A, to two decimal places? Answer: 0.97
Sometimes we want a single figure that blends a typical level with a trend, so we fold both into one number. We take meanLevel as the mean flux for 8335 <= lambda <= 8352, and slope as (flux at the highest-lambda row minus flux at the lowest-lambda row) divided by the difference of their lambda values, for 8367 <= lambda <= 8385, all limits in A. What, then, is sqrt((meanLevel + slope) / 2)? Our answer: 4.97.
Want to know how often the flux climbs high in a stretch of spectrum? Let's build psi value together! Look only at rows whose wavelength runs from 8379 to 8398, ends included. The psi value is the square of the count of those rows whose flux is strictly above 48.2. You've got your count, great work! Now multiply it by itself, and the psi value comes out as 49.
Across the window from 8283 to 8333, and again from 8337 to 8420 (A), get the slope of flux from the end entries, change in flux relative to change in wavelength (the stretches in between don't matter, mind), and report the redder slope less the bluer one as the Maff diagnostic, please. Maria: 0.09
